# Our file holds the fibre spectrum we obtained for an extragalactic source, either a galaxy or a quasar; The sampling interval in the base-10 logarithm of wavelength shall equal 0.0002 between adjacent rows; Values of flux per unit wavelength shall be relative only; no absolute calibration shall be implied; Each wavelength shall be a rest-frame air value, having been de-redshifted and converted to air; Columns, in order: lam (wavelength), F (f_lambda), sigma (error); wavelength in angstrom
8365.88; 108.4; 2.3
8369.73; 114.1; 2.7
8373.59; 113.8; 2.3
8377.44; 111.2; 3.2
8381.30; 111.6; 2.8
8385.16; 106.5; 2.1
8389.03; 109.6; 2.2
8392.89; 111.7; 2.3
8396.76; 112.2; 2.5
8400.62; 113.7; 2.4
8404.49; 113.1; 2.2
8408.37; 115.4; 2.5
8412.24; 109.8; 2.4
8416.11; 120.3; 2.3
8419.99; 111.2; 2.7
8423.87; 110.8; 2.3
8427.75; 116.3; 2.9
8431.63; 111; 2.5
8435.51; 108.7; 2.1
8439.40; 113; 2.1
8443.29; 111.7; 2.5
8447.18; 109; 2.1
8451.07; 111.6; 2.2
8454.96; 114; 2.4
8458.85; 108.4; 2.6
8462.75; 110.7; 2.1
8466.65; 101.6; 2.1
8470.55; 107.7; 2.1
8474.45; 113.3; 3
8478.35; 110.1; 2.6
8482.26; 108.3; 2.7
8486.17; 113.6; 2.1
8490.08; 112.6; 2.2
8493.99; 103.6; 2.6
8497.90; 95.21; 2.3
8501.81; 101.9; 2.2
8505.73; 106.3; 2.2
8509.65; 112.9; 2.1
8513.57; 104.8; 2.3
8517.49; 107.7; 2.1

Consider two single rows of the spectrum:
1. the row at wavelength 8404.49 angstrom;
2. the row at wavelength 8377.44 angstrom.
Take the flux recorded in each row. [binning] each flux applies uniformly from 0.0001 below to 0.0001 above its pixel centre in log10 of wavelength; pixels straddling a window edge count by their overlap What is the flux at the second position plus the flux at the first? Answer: 224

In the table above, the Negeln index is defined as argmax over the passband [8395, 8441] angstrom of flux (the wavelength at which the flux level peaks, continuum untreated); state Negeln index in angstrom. 8416.11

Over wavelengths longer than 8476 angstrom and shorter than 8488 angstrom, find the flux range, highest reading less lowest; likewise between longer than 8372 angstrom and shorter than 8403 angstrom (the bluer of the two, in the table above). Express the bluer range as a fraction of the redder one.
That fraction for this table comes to 1.4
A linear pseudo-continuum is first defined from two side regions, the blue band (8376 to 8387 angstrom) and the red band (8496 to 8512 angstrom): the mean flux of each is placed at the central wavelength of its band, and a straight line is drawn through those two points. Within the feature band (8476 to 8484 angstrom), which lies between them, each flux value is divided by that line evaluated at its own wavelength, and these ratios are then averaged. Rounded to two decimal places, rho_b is 1.04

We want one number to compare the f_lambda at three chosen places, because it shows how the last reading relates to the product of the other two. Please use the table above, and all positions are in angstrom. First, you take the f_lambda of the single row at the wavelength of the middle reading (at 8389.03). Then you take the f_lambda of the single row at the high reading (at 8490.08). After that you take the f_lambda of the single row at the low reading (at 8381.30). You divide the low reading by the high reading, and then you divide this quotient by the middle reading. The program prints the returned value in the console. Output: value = 0.0090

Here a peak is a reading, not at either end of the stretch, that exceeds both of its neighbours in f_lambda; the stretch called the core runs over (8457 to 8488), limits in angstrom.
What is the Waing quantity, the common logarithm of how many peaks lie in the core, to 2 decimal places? 0.30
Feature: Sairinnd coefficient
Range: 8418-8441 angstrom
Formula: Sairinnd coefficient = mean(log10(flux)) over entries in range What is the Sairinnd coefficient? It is 2.048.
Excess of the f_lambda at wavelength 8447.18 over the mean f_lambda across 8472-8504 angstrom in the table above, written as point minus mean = 1.7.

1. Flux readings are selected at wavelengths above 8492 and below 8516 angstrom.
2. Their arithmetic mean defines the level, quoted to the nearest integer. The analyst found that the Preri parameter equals 104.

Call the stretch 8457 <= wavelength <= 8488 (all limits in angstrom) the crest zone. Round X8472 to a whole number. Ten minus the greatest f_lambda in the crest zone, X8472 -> -104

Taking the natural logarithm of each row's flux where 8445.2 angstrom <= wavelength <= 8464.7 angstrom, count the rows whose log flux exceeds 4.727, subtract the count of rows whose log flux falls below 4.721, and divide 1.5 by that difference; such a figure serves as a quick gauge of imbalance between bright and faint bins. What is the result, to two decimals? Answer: -0.50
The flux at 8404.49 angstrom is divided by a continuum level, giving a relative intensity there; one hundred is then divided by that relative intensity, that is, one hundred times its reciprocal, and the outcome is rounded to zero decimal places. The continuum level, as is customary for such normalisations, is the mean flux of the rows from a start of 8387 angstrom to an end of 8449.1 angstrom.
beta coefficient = 99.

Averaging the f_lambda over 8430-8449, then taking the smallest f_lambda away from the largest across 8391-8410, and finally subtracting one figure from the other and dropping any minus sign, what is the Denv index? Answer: 107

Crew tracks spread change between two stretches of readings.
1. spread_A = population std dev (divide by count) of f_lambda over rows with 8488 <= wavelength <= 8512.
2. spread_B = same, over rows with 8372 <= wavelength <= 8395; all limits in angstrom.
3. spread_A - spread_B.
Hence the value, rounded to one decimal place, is 3.9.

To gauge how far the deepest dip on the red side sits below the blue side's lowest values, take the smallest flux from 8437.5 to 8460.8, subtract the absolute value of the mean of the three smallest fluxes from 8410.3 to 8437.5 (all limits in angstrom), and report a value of -1.4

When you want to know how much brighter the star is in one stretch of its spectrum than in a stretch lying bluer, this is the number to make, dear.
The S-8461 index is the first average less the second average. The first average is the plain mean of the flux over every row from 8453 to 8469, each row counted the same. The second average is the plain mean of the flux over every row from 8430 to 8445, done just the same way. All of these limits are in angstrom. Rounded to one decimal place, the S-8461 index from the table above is -2.4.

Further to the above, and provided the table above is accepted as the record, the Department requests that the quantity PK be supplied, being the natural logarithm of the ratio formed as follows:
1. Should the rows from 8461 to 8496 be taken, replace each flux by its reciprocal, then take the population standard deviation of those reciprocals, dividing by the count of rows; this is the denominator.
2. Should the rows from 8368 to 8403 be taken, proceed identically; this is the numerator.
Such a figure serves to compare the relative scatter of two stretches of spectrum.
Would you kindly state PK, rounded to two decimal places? -0.62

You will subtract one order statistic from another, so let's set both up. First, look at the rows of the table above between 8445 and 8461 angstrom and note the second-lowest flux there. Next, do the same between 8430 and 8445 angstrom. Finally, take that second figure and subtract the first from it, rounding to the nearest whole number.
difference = 2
